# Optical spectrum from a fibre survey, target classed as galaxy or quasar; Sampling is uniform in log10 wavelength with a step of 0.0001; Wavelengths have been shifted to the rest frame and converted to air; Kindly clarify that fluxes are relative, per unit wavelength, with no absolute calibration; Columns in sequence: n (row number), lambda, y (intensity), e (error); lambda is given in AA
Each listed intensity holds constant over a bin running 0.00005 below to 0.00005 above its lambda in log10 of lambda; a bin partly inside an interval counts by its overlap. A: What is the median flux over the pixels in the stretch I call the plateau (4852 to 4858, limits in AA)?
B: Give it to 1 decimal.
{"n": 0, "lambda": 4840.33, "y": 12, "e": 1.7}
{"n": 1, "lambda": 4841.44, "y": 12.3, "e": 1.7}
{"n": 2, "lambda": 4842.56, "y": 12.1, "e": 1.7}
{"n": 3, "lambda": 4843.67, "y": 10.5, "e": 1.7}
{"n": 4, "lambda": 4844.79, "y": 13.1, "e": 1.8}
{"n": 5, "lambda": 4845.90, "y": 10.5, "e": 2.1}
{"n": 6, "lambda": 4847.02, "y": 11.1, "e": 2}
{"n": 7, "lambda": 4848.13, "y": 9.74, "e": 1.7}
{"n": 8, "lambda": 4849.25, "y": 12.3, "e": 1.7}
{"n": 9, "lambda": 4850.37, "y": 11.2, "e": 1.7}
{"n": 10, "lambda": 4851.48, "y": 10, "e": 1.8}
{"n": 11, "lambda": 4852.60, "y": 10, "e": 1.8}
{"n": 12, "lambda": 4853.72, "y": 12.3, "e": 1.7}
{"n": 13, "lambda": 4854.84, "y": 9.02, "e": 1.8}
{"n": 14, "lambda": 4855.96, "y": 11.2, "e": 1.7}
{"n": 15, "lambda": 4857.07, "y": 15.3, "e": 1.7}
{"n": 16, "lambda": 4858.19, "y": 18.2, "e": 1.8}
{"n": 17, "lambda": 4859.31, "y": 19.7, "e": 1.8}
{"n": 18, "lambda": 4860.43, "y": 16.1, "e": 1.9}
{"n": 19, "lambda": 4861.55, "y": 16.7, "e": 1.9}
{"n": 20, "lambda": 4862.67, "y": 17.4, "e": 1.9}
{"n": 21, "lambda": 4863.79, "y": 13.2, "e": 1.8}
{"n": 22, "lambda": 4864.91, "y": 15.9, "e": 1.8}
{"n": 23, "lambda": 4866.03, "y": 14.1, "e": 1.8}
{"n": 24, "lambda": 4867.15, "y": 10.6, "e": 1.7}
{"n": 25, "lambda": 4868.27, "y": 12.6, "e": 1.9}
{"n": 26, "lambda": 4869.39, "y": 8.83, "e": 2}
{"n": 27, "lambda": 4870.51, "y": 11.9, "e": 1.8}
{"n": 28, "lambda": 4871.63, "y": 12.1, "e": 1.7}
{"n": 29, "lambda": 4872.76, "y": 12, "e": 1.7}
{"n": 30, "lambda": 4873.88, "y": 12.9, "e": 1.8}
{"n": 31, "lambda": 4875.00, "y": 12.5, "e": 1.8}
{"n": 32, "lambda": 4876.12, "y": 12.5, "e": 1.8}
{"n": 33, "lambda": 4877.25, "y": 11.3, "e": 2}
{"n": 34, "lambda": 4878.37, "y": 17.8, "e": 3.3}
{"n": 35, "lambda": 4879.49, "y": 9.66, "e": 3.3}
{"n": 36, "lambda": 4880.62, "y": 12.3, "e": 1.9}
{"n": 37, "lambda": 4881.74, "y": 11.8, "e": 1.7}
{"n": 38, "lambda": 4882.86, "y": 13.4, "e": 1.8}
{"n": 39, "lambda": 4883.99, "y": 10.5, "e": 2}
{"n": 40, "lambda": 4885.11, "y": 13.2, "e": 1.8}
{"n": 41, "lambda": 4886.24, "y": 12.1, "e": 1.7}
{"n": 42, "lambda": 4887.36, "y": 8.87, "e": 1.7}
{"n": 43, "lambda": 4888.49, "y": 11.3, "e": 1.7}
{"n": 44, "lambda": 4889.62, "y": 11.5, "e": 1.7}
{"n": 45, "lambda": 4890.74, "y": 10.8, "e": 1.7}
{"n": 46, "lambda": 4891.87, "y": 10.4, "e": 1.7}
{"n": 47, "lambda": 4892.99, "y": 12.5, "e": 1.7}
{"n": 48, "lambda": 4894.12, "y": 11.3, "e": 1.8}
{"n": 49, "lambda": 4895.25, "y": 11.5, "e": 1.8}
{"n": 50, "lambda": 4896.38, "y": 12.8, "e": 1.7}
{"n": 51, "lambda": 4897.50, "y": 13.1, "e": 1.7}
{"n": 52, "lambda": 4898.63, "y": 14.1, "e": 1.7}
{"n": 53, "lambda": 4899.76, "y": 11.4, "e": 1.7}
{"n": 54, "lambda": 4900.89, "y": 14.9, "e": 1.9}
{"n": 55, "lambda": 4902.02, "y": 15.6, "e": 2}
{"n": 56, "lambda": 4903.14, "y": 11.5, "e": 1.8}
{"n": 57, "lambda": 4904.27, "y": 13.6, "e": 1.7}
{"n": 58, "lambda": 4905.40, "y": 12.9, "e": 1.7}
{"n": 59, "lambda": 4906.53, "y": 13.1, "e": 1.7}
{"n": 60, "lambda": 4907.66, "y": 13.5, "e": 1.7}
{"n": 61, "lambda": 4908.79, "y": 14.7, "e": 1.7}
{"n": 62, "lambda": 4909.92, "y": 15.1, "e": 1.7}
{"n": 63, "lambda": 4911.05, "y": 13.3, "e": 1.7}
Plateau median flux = 11.2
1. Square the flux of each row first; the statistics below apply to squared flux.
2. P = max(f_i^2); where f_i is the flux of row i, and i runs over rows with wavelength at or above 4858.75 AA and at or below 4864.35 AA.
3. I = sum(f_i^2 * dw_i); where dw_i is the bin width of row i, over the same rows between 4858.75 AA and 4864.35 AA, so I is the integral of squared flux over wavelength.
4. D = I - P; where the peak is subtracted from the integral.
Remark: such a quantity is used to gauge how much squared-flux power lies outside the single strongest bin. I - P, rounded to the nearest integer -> 1183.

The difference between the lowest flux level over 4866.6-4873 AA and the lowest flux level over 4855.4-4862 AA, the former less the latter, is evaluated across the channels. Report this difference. -2.4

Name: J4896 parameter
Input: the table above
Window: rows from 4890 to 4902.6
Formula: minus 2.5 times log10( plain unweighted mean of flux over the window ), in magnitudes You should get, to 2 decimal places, -2.75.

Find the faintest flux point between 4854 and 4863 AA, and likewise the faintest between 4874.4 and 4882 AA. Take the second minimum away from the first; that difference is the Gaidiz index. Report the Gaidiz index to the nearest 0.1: -0.6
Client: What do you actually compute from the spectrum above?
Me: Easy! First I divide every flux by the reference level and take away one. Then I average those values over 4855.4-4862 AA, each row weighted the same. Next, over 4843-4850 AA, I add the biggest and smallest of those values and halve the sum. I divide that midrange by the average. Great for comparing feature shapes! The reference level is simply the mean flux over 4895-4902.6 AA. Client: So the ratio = -0.7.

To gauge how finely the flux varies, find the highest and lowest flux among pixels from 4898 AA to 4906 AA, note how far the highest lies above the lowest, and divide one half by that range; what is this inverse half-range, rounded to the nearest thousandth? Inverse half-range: 0.119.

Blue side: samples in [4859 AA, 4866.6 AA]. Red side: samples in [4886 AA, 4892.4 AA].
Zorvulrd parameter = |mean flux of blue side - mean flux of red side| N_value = 5.3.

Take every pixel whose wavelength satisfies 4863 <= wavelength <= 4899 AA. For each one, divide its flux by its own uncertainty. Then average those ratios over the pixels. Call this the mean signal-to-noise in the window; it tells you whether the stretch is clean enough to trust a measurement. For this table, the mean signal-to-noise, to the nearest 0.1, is 6.6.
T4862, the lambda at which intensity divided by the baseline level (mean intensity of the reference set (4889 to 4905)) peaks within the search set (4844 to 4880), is 4859.31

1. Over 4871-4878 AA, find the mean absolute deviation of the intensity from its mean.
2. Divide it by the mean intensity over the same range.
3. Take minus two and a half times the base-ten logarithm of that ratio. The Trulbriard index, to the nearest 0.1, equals 3.7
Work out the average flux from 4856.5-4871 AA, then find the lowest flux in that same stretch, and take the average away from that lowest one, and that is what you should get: -5.8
